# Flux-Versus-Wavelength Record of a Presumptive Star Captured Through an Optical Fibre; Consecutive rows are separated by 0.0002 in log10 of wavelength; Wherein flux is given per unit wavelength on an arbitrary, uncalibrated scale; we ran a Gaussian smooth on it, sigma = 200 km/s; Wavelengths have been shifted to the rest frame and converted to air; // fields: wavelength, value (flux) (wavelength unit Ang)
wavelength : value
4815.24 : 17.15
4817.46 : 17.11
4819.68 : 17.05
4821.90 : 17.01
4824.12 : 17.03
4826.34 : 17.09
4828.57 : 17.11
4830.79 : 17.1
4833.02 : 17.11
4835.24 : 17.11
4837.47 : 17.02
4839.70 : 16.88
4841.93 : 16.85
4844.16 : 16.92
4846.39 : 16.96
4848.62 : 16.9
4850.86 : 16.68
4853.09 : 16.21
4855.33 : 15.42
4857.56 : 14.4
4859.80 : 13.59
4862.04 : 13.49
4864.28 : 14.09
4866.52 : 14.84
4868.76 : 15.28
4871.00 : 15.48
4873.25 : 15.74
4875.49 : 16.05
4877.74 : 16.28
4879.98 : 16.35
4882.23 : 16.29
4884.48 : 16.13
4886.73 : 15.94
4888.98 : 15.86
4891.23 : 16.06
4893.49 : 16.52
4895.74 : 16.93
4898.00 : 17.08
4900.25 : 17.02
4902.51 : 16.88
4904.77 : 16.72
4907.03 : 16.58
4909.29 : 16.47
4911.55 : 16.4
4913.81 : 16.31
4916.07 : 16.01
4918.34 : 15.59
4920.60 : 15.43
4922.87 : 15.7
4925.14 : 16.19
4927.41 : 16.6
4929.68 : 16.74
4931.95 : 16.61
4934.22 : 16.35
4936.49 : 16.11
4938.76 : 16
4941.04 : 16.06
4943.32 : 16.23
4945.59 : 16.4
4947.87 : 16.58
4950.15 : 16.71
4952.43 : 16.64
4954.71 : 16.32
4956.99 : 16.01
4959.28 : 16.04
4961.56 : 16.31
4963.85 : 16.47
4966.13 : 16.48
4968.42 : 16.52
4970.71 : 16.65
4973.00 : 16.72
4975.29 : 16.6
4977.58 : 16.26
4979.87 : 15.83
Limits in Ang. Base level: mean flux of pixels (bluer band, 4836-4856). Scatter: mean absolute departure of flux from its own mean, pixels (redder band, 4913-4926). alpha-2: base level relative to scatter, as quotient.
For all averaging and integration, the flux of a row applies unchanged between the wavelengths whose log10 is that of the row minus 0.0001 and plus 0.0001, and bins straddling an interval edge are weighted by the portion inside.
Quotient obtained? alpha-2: 56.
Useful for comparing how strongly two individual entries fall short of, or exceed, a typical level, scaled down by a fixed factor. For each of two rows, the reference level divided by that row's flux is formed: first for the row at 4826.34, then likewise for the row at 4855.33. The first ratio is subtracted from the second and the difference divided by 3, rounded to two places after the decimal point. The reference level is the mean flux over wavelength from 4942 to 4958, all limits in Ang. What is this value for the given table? 0.03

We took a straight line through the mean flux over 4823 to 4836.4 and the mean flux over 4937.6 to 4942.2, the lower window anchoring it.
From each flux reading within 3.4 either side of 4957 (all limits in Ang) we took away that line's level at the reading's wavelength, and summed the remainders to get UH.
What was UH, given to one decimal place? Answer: 0.8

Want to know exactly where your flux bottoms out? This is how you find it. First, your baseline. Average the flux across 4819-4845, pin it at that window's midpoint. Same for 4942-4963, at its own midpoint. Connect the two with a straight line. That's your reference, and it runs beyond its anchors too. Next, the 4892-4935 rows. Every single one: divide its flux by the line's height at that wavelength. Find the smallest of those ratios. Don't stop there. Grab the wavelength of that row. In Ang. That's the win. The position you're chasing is 4920.60 Ang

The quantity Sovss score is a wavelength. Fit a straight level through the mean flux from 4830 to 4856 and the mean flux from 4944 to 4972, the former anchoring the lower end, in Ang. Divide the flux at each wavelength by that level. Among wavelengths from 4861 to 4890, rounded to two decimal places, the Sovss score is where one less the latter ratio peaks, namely 4862.04 Ang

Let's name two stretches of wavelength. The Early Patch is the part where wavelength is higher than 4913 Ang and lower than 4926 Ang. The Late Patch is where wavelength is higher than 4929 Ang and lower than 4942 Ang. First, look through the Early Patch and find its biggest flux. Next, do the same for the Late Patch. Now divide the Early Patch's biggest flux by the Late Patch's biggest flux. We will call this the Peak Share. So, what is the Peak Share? 0.97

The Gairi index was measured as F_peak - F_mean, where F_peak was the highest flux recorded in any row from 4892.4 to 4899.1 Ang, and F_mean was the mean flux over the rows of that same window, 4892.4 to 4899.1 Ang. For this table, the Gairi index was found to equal 0.24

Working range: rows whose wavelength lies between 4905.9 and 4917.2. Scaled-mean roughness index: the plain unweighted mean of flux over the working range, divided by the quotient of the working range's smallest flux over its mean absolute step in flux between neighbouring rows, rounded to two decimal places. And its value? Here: 0.15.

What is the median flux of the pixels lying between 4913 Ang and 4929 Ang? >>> 16.0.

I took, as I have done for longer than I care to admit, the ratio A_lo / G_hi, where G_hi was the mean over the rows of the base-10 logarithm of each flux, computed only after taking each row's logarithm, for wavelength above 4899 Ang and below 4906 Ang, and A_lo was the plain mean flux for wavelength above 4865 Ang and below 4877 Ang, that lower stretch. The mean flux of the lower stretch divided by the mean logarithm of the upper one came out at 12.6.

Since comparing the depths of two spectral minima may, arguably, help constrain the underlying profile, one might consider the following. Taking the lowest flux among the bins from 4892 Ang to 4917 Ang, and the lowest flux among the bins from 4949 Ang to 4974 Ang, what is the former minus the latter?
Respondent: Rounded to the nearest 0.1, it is 0.0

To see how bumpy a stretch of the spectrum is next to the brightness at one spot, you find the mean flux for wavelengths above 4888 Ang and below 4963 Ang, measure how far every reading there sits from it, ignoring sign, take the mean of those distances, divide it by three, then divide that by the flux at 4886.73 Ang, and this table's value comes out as 0.0068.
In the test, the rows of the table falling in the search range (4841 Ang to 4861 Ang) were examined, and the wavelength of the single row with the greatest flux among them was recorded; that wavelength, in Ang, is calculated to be 4846.39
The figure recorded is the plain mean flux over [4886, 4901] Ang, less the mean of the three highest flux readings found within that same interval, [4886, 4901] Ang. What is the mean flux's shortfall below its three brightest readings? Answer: -0.52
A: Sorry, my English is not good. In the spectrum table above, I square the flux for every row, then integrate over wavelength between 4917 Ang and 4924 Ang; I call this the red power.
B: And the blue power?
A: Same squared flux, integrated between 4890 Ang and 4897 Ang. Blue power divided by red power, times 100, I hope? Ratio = 112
